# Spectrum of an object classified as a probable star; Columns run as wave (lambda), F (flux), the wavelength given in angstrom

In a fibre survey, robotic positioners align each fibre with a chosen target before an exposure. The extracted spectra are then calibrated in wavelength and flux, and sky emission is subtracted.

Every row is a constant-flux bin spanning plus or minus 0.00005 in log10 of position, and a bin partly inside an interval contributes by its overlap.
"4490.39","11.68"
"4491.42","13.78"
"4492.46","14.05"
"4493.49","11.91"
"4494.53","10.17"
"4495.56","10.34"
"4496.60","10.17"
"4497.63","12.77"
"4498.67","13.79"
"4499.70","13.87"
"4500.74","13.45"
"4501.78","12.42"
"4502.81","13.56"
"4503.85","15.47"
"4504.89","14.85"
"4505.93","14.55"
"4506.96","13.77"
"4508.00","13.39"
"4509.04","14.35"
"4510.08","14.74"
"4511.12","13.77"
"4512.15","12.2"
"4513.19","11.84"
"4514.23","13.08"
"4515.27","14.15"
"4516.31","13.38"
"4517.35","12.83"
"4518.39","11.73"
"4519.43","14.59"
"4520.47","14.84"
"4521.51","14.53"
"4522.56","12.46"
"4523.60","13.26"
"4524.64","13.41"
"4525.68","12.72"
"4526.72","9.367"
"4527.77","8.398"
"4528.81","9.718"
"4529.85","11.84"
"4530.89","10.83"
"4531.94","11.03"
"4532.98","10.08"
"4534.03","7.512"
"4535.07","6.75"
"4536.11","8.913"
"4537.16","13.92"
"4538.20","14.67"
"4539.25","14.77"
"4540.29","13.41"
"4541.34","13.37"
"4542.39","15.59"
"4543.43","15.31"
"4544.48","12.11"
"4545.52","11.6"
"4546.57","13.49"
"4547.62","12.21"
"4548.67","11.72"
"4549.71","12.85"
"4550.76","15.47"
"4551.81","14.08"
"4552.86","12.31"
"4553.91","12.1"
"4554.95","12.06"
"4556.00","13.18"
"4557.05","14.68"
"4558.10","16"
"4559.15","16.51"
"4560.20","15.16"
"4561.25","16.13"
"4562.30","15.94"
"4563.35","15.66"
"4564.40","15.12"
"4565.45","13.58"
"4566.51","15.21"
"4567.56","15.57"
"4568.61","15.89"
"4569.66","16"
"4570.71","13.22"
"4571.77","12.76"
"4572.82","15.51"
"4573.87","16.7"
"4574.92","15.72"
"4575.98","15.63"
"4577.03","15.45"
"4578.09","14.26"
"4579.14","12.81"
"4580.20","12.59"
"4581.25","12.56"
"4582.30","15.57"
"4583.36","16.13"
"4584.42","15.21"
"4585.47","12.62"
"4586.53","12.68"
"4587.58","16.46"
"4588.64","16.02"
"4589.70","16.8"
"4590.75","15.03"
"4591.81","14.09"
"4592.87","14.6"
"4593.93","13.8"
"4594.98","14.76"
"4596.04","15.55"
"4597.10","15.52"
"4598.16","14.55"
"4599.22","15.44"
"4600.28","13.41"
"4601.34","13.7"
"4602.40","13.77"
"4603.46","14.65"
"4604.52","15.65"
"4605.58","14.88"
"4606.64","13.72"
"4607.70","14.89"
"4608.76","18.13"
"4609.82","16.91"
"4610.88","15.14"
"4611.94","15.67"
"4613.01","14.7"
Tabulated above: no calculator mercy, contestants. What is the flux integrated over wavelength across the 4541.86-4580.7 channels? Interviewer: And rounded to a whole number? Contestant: 557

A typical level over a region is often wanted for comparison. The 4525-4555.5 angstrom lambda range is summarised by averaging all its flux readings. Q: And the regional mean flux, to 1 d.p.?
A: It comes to 12.0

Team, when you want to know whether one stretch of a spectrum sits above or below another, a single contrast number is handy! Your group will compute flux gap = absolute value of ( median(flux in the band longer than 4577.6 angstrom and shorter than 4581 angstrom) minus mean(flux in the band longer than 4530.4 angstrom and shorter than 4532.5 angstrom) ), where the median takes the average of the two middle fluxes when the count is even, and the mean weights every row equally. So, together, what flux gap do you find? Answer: 1.9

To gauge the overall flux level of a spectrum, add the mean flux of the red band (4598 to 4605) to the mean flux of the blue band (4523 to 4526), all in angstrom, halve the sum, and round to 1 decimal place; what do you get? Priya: 13.8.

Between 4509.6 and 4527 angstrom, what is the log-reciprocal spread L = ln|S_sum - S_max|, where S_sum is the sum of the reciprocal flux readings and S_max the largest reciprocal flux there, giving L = 0.2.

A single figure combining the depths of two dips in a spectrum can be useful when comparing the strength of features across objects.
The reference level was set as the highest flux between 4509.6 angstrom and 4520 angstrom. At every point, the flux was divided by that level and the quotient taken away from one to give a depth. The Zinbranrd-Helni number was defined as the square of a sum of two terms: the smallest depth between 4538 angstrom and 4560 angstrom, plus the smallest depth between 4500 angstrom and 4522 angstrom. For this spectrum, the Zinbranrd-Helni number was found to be 0.029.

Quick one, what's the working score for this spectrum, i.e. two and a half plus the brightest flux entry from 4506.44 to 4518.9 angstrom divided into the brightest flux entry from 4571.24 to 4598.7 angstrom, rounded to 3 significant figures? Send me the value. 3.64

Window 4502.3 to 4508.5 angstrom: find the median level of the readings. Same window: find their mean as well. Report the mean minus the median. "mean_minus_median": 0.1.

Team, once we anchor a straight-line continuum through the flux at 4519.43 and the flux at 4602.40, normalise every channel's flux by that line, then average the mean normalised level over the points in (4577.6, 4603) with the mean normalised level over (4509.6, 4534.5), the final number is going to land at 0.94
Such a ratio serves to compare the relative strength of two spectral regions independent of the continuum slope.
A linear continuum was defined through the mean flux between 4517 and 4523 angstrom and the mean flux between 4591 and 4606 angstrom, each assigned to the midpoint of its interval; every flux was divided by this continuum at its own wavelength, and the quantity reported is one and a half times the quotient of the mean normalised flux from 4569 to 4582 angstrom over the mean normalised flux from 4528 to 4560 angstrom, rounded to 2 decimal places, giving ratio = 1.67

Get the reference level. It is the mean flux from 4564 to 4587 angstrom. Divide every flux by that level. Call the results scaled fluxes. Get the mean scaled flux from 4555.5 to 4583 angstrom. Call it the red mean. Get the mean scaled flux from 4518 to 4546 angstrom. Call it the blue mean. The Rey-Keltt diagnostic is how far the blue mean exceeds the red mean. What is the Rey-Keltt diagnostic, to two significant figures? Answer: -0.19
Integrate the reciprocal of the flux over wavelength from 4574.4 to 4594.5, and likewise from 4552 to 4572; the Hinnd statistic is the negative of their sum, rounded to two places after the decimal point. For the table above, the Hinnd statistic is -2.77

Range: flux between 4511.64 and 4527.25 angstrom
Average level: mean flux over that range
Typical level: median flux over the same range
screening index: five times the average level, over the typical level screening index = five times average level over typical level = 4.95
